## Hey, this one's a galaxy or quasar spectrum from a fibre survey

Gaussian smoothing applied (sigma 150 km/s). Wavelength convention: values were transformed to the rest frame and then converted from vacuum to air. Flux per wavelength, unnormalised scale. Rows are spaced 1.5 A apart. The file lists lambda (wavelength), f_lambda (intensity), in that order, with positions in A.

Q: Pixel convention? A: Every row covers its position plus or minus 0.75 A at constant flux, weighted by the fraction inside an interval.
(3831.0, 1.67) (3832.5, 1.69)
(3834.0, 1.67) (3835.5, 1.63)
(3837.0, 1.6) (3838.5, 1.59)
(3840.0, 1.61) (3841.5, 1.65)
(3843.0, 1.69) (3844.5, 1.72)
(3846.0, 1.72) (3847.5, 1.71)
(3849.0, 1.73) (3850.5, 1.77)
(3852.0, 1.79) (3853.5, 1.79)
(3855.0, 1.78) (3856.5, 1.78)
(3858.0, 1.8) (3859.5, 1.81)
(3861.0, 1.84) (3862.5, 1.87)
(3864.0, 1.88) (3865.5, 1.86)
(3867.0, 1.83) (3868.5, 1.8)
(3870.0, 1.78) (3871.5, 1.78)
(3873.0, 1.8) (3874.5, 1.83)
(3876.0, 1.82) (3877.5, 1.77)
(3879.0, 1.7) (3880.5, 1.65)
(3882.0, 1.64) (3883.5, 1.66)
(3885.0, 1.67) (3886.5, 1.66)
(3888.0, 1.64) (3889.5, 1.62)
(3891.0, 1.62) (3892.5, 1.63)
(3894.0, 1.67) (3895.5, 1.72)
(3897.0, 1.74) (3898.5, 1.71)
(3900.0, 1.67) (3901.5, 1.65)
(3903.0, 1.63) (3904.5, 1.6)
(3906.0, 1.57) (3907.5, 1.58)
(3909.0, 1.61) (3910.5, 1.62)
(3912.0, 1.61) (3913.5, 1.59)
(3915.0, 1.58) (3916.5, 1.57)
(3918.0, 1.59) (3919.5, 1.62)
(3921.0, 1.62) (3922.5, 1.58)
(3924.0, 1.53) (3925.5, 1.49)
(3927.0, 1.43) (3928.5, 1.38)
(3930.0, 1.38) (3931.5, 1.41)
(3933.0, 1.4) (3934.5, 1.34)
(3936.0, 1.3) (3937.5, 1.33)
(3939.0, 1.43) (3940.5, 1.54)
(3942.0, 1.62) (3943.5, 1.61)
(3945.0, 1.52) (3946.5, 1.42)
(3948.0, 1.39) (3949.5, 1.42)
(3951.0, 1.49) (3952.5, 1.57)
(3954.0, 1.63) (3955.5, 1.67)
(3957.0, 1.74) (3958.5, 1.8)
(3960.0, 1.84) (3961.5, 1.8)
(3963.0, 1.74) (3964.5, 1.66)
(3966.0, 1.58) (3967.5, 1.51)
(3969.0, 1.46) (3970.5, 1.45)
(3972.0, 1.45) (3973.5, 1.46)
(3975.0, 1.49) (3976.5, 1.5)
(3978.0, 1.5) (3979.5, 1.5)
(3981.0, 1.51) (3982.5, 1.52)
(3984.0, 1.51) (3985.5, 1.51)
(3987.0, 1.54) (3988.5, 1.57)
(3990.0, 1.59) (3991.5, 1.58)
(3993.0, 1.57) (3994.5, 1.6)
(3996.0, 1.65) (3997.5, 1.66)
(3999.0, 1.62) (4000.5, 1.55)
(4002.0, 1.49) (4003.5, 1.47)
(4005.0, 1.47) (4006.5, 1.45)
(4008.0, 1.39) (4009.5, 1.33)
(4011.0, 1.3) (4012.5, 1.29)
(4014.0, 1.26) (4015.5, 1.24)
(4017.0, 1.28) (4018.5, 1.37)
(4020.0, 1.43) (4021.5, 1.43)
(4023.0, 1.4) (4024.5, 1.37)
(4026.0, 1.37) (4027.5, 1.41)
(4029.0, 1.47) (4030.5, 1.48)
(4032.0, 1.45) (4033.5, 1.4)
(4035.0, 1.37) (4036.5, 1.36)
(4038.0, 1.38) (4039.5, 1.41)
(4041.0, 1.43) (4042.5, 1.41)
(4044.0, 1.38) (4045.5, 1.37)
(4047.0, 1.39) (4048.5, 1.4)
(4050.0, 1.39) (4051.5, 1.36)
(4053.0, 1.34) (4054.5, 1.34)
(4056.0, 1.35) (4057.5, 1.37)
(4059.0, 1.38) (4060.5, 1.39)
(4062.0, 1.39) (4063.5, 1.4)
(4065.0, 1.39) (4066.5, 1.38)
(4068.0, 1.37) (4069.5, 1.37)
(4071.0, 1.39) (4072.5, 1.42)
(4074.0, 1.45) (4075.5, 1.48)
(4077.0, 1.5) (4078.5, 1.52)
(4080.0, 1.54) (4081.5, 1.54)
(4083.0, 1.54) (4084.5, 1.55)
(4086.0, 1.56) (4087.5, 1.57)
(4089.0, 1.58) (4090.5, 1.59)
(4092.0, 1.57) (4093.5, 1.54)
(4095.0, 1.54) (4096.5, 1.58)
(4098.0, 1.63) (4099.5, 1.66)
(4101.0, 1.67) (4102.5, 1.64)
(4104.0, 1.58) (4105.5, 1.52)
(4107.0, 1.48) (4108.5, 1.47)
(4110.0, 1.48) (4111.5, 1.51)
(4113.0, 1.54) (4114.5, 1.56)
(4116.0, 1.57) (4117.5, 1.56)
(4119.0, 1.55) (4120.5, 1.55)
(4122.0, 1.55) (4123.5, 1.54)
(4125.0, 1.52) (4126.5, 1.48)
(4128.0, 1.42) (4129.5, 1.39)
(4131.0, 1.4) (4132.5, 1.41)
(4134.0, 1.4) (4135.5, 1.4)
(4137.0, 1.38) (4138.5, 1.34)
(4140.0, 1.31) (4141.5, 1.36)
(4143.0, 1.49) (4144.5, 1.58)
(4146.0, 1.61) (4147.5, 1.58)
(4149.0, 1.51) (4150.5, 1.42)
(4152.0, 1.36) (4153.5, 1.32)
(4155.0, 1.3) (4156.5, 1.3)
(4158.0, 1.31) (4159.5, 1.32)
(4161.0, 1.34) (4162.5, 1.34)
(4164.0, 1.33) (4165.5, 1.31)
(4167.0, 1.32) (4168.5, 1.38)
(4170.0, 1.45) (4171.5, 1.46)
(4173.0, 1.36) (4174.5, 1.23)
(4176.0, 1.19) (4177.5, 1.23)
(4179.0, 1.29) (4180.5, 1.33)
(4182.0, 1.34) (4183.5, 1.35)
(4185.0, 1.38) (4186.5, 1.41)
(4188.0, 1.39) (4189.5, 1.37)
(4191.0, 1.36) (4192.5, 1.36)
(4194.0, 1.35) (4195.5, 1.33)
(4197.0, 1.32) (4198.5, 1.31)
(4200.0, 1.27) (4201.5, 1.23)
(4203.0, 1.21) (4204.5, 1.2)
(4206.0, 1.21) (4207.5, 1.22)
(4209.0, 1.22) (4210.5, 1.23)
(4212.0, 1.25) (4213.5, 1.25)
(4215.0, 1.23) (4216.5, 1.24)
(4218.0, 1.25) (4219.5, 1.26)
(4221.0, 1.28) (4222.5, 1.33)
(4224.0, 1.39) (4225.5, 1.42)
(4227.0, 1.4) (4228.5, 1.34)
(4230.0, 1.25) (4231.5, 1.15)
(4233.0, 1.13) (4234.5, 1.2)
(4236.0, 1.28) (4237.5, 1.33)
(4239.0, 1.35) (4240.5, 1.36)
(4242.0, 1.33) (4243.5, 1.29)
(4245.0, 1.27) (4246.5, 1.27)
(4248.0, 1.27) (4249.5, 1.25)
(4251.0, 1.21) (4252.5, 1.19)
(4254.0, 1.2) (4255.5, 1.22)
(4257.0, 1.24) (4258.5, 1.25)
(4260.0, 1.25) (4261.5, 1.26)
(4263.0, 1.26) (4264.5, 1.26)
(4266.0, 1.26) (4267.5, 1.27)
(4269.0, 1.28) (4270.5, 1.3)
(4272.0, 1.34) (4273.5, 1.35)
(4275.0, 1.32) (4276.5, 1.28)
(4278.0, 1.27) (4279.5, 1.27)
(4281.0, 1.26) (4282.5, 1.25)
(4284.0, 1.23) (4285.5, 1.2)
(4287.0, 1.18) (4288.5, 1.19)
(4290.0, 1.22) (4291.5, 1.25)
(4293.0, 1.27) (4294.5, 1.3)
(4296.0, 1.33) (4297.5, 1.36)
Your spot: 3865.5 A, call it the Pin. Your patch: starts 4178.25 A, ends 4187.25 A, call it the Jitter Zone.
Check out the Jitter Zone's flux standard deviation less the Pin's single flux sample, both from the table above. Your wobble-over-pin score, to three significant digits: -1.82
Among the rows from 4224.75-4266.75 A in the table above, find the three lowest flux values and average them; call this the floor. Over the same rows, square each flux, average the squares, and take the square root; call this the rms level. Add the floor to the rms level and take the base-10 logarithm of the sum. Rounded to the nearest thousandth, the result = 0.385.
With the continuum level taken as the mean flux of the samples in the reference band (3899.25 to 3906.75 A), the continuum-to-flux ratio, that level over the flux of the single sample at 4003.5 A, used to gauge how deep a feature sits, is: 1.10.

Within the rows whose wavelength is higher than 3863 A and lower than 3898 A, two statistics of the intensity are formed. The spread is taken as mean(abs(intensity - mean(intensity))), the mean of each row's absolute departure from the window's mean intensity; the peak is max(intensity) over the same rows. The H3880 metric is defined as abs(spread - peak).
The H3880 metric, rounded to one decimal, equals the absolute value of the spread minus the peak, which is 1.8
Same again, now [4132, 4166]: 1.5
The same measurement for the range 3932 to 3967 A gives 1.7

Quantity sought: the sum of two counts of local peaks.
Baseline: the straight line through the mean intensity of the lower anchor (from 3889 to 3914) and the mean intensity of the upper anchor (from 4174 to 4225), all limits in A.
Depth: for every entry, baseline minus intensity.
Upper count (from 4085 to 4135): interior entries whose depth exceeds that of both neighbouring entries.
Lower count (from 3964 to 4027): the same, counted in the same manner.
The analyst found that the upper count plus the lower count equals 10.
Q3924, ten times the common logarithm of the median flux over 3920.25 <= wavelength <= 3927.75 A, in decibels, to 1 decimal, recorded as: 1.8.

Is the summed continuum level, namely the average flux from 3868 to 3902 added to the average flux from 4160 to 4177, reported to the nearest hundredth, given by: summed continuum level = 3.04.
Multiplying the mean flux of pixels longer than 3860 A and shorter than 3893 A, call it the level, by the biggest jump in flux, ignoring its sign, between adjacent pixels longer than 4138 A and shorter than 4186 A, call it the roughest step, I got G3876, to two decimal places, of 0.23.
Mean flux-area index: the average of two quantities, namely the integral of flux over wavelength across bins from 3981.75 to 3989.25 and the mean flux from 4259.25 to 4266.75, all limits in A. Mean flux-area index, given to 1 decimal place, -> 6.4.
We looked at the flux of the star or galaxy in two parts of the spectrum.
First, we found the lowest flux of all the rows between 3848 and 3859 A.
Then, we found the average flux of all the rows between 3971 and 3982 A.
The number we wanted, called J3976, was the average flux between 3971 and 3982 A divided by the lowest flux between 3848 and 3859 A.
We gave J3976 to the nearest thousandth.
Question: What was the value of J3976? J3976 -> 0.860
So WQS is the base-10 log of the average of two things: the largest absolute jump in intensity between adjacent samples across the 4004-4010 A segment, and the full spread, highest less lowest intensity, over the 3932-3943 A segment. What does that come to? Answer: -0.72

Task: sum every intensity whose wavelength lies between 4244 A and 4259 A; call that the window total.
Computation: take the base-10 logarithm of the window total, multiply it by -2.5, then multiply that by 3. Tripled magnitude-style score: -8.2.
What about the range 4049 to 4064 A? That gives -8.5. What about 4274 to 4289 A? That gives -8.2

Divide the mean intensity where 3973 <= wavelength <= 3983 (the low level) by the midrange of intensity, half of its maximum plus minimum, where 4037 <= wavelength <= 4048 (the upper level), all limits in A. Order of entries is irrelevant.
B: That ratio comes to 1.07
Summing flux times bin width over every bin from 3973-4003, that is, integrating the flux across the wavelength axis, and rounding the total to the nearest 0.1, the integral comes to 46.4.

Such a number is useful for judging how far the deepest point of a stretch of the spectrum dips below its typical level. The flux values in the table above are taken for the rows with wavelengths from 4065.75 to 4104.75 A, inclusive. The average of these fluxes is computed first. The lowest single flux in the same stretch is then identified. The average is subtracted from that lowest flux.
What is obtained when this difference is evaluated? -0.159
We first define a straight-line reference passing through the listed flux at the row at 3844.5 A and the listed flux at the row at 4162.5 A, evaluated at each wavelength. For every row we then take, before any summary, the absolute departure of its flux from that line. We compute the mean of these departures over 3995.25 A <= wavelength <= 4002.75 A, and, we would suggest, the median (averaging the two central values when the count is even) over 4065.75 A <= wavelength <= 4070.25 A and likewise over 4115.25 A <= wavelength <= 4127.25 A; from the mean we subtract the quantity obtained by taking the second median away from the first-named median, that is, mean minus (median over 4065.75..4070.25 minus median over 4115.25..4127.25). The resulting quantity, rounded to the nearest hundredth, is 0.15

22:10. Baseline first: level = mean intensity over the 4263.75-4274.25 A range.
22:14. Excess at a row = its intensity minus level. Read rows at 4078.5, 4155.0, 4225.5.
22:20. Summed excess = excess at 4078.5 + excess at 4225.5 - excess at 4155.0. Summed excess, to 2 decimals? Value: 0.35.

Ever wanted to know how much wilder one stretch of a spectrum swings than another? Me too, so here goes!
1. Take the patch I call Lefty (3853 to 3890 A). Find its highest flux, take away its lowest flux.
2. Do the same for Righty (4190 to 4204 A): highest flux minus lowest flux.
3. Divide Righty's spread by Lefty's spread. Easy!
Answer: 0.6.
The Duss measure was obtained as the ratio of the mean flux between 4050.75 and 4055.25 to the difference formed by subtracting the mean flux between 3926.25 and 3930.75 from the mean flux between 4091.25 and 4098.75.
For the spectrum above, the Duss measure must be 8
